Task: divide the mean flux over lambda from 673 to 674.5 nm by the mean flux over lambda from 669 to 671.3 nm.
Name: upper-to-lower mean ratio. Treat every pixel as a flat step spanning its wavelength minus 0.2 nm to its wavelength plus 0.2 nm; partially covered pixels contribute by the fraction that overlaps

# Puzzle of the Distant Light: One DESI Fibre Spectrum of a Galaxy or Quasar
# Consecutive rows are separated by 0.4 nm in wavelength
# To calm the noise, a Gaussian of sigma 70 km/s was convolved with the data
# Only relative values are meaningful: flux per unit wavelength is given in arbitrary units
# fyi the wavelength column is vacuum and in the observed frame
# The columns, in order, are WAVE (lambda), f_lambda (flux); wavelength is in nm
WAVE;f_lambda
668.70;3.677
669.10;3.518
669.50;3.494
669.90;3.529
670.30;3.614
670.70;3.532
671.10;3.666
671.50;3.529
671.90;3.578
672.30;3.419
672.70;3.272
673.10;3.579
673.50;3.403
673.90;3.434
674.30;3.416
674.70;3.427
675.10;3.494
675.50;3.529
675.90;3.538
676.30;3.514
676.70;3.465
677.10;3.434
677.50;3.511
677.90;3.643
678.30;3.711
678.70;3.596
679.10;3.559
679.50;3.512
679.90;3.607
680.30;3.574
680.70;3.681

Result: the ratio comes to 0.97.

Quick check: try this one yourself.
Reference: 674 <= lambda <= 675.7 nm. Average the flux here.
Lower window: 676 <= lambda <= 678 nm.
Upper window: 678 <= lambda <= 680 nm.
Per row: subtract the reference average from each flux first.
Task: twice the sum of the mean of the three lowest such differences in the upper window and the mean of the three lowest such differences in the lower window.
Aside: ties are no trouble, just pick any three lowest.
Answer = 0.2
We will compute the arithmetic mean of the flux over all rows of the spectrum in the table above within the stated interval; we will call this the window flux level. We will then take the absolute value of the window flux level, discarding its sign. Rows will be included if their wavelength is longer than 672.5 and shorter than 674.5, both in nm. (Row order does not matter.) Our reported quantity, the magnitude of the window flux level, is 3.42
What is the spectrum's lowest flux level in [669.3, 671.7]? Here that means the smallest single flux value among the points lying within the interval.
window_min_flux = 3.494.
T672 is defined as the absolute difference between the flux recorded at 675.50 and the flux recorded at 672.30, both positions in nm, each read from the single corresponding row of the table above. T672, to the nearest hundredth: 0.11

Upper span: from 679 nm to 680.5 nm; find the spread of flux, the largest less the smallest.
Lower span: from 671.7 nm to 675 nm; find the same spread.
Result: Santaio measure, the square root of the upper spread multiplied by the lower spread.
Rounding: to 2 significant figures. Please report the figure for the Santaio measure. 0.17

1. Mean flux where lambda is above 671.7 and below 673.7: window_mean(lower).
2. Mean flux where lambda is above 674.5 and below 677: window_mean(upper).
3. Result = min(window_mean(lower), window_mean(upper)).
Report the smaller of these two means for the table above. 3.45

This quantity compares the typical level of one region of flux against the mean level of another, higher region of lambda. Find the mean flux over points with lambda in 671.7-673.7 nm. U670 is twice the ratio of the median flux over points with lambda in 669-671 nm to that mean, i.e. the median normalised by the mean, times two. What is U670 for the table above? 2.05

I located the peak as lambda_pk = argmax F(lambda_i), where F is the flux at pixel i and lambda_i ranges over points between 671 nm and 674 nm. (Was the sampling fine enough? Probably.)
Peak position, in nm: 671.10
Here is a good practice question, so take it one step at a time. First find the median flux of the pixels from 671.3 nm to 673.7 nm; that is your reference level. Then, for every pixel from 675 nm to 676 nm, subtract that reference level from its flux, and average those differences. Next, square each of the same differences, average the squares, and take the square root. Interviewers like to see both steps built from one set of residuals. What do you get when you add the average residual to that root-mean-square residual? 0.10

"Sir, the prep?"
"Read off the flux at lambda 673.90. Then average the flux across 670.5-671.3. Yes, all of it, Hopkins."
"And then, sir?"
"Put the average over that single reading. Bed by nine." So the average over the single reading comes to 1.05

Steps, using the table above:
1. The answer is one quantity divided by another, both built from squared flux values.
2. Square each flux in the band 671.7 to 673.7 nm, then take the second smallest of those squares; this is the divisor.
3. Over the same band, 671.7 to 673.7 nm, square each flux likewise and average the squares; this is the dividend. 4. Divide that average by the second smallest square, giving 1.03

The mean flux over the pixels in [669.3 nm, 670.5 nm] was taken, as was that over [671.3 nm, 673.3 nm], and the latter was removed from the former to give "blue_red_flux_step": 0.07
